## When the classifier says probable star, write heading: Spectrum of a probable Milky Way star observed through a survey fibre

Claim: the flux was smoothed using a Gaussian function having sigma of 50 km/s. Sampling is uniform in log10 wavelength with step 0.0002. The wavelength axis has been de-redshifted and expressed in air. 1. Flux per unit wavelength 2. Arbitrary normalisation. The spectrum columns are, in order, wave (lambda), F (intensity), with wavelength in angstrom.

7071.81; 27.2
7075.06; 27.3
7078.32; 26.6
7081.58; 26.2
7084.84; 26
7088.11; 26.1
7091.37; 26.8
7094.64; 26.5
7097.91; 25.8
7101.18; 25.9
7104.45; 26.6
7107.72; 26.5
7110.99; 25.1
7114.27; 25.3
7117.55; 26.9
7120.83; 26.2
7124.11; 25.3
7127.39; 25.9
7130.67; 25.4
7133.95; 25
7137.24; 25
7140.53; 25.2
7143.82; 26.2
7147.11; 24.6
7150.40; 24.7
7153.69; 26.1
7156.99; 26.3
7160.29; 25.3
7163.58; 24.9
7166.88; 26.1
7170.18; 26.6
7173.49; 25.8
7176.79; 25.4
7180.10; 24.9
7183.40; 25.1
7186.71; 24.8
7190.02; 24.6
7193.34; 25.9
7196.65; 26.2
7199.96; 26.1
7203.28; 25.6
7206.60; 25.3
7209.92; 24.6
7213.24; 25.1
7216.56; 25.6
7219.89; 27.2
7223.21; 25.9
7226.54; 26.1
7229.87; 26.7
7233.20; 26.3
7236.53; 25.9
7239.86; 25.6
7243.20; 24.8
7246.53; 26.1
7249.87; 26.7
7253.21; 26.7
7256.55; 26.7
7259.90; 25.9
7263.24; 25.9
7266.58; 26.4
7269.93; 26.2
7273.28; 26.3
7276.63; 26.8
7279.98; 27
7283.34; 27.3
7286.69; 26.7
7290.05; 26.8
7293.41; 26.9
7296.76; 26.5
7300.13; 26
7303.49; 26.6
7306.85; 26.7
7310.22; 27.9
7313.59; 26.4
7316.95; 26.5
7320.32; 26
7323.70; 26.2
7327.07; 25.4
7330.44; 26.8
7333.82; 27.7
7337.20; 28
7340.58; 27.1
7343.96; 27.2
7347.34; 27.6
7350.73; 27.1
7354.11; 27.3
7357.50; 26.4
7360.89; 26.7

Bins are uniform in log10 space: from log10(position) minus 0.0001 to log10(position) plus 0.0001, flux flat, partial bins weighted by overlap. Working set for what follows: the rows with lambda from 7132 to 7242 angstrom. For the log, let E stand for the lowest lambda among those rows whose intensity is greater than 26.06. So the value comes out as 7143.82 angstrom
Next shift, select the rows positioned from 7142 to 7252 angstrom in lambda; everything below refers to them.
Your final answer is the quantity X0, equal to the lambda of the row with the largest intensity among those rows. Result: 7219.89 angstrom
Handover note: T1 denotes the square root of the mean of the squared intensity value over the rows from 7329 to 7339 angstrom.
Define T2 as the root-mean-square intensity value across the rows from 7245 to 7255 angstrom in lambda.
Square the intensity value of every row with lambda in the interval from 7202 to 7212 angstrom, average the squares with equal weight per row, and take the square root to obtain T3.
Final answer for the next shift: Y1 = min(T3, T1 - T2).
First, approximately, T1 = 27.5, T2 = 26.5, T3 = 25.2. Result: 1.00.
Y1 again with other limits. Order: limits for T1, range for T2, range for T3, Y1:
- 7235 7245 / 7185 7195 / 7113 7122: 0.33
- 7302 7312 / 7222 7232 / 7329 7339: 0.84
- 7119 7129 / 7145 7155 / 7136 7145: 0.66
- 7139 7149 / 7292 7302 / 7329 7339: -1.13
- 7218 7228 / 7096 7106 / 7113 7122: 0.30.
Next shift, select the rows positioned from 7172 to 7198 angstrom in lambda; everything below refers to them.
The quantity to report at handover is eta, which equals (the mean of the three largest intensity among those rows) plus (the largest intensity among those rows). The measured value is 52.2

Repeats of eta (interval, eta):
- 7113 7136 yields 53.2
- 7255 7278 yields 53.4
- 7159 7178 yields 52.8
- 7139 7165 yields 52.5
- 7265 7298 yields 54.4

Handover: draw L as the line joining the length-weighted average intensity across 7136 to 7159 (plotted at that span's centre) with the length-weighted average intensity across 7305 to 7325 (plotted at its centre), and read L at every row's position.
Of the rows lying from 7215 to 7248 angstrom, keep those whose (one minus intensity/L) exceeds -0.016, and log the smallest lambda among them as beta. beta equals 7216.56 angstrom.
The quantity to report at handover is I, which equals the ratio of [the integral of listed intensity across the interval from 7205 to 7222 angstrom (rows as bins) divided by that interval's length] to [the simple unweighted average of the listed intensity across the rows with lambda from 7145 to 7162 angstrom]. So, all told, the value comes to 1.01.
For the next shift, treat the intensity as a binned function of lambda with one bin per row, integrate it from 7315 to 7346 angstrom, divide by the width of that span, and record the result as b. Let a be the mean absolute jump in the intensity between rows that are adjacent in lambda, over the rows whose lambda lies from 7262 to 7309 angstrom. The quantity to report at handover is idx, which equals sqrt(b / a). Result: 9.1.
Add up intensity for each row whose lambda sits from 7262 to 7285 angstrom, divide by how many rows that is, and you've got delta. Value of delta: 26.6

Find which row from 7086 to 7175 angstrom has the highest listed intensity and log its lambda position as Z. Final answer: 7117.55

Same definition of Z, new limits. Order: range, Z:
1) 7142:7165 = 7156.99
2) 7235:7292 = 7283.34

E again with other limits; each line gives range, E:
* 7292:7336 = 7293.41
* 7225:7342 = 7226.54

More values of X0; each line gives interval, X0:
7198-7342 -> 7337.20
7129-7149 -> 7143.82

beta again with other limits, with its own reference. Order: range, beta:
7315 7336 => 7316.95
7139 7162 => 7140.53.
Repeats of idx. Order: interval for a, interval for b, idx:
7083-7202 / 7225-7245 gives 6.6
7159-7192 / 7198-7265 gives 7.2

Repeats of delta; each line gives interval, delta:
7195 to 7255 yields 25.9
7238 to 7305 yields 26.4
